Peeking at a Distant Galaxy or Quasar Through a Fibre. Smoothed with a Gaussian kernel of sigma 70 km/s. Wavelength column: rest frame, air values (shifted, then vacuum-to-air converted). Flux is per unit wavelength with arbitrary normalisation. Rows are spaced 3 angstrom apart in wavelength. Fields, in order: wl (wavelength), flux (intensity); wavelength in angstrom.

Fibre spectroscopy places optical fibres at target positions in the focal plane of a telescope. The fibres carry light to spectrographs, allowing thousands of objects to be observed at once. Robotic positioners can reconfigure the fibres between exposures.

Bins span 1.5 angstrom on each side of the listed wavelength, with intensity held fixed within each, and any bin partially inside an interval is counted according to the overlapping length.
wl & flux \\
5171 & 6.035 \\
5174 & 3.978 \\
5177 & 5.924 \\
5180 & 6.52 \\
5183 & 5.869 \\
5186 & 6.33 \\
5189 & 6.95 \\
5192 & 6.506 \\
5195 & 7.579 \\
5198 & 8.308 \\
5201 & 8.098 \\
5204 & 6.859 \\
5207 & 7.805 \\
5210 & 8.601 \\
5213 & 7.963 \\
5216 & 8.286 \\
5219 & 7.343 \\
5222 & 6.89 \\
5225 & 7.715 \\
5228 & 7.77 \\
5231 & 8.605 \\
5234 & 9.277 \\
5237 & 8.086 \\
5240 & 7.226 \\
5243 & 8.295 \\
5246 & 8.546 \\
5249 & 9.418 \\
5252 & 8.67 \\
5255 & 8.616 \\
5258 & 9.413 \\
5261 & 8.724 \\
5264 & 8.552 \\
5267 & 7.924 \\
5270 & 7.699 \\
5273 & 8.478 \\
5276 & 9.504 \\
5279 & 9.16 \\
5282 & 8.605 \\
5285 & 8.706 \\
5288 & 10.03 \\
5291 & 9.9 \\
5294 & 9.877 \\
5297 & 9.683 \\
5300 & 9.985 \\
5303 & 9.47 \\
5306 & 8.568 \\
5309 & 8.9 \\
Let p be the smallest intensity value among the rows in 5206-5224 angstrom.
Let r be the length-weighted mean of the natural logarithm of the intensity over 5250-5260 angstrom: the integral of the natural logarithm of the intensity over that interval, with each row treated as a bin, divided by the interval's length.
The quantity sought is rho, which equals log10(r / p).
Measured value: -0.50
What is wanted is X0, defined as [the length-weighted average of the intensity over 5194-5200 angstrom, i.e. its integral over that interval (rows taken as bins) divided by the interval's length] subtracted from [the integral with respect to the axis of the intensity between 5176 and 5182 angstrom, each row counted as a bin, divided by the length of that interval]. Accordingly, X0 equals -1.8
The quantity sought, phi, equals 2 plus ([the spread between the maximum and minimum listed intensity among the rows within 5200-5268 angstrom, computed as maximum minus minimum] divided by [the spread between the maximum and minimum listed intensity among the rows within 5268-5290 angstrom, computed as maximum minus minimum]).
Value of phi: 3.10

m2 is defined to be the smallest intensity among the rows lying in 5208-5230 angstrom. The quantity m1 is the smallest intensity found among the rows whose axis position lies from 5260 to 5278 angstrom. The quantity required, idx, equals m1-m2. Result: 1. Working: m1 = 7.699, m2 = 6.89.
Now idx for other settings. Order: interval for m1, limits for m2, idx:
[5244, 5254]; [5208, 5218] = 1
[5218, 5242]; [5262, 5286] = -1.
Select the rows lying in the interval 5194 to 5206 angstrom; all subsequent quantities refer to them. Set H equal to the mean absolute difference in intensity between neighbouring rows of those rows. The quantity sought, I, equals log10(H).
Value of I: -0.14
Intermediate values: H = 0.73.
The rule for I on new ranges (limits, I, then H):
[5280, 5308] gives -0.36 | 0.44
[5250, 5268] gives -0.33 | 0.47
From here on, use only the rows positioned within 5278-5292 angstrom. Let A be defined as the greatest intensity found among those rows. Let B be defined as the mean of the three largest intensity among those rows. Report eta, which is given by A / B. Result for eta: 1.03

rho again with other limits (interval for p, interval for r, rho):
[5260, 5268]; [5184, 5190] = -0.63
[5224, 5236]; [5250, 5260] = -0.55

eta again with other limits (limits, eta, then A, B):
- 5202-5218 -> 1.04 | 8.601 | 8.3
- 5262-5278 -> 1.07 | 9.504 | 8.8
